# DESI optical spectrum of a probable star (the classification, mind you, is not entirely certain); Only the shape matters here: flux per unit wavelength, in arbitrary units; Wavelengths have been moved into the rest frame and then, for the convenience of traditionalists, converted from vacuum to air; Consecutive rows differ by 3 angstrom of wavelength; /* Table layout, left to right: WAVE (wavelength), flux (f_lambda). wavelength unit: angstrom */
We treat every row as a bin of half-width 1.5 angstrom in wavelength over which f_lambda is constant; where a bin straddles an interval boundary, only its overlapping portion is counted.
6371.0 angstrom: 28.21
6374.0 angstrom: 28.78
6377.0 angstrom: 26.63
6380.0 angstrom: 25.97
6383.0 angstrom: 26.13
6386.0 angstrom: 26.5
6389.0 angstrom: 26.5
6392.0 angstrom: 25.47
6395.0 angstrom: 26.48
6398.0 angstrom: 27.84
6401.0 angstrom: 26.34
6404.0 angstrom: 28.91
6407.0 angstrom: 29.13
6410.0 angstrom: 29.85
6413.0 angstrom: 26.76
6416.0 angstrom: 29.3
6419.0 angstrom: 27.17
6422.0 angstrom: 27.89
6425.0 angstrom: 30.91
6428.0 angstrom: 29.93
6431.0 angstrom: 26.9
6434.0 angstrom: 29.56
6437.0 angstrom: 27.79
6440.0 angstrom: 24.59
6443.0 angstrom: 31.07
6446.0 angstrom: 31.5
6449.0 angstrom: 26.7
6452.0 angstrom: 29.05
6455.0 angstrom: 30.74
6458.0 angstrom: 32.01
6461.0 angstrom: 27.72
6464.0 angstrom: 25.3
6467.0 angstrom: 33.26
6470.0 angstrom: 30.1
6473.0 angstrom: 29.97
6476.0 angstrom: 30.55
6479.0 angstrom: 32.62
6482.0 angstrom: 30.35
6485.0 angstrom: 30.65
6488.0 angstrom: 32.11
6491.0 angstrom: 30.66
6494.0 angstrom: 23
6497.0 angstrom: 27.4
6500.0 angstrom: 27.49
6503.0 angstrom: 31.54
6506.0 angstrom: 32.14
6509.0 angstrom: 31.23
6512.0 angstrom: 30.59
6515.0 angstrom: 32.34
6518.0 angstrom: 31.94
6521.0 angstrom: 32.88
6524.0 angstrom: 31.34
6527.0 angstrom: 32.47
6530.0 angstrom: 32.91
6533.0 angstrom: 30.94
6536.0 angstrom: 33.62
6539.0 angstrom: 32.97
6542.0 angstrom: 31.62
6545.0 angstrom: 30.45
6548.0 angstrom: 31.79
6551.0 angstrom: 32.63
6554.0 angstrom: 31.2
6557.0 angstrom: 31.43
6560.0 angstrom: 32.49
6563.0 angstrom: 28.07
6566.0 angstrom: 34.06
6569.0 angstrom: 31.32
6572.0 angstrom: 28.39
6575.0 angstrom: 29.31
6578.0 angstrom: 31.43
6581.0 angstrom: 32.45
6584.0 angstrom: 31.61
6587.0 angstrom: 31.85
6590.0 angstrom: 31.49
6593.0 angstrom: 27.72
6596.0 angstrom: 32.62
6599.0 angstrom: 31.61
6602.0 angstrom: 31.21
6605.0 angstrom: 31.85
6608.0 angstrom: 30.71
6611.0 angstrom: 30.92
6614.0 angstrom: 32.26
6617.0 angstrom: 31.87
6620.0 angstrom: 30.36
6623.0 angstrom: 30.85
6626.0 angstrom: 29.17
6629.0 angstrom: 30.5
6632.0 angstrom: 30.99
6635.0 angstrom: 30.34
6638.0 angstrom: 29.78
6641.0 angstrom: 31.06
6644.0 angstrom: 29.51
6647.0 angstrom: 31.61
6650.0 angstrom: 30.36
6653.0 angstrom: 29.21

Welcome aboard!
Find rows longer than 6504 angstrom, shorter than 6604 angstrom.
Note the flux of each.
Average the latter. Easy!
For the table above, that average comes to 31.5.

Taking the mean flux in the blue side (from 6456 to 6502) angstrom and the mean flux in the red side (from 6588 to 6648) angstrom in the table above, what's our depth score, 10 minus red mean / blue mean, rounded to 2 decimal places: 8.96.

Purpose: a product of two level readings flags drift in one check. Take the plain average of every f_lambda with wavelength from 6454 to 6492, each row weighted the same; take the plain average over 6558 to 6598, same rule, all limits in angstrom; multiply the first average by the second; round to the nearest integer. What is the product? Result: 944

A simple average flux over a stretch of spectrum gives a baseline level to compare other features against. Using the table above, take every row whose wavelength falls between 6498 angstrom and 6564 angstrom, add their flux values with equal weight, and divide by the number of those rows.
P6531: 31.5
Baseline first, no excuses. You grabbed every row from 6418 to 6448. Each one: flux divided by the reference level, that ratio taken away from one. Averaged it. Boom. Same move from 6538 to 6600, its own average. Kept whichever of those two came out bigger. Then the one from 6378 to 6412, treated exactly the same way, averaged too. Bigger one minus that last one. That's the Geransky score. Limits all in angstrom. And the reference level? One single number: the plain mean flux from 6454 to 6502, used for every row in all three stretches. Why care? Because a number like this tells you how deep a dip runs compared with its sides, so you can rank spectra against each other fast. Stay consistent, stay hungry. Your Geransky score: -0.052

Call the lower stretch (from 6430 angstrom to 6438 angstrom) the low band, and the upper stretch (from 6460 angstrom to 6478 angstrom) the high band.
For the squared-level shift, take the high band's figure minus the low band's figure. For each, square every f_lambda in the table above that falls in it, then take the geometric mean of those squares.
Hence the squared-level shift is 76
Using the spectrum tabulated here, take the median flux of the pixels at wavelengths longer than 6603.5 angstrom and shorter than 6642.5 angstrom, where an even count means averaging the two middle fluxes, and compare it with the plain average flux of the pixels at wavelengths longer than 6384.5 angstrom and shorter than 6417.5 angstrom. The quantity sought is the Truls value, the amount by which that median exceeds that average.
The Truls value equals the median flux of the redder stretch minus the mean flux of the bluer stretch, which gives 3.3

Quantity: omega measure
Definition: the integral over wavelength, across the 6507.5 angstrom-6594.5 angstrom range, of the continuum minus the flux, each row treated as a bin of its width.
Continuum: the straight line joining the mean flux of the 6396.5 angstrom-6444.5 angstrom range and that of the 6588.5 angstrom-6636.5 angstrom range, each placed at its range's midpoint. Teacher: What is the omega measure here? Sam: -120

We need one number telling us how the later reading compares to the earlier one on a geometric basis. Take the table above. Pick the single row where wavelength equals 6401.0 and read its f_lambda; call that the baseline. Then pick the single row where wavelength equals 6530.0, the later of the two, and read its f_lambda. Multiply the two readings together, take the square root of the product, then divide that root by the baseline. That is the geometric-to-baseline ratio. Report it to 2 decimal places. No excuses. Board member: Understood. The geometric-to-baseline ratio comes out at 1.12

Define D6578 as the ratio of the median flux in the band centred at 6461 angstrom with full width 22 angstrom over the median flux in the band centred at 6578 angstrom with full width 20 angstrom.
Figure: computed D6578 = 0.96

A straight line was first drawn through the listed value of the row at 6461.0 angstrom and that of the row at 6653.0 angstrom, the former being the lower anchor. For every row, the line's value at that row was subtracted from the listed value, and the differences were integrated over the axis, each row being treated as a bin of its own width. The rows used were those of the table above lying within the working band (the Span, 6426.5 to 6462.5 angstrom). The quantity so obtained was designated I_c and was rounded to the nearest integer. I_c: 49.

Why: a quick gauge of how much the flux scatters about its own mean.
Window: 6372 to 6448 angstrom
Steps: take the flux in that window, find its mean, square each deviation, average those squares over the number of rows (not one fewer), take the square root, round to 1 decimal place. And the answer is 1.8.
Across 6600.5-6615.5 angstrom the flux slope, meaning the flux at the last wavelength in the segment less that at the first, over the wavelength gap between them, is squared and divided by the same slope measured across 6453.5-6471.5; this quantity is -0.18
